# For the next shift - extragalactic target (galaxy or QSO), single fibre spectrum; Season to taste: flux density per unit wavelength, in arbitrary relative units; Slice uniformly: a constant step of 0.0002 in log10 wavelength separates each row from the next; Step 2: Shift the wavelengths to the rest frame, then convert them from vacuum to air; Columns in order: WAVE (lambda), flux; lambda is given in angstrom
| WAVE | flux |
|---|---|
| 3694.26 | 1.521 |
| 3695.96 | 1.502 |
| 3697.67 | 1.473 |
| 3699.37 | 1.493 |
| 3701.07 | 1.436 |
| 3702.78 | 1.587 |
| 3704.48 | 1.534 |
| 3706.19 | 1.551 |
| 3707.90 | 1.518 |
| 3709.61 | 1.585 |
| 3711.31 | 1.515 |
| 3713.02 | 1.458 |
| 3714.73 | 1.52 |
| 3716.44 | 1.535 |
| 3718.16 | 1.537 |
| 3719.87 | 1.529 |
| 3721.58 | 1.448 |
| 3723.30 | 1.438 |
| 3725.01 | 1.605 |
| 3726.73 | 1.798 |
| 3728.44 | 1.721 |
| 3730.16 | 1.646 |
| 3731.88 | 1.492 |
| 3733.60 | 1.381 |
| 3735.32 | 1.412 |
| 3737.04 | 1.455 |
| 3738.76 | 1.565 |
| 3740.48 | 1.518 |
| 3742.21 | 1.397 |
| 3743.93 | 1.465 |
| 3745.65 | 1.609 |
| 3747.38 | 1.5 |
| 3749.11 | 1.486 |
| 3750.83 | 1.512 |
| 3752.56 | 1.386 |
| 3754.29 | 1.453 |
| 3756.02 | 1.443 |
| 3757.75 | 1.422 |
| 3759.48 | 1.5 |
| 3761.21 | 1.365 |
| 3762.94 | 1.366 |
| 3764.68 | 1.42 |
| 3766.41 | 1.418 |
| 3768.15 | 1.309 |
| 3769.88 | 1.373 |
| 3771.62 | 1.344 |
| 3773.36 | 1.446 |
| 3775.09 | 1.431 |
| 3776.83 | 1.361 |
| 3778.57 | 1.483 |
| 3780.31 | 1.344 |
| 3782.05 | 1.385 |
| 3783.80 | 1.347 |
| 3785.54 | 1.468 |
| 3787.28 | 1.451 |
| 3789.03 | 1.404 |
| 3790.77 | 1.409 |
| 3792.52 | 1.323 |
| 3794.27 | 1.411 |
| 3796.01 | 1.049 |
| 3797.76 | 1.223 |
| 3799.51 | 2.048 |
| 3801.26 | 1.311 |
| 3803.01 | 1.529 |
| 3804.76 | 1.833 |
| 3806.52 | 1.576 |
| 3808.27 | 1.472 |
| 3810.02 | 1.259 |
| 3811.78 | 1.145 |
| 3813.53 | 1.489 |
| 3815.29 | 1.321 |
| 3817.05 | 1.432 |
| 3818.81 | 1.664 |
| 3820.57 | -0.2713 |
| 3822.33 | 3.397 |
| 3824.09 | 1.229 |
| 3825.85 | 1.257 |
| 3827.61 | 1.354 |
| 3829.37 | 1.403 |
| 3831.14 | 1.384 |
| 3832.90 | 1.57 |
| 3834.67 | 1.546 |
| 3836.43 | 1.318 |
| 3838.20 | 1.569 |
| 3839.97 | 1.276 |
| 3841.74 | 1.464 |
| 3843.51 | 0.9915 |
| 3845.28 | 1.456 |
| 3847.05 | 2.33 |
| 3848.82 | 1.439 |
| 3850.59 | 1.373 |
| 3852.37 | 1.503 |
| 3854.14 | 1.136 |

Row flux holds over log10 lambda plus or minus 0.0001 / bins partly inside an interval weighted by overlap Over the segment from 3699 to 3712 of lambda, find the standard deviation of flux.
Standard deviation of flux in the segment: 0.05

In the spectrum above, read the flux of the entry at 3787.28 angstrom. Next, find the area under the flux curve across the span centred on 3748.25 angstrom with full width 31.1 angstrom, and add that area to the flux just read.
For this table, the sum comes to 47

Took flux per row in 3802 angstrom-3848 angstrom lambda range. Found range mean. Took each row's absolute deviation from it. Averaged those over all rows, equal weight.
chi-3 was 0.30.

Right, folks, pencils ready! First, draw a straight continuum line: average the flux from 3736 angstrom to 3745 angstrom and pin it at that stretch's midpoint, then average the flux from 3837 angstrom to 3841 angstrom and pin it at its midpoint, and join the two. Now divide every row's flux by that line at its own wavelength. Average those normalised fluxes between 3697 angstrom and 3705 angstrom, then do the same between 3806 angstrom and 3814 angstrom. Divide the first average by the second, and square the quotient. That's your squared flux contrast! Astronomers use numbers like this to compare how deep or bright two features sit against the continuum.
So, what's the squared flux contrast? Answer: 1.08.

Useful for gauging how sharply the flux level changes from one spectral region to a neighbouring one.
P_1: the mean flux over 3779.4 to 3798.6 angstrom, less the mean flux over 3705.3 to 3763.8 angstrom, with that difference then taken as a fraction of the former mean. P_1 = -0.12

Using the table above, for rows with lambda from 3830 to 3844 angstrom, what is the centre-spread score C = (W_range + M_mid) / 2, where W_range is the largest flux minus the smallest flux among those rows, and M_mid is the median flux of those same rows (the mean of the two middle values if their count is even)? 1.00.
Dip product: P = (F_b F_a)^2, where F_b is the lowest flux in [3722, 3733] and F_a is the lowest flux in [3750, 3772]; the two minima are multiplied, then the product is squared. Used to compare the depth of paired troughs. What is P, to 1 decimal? 3.5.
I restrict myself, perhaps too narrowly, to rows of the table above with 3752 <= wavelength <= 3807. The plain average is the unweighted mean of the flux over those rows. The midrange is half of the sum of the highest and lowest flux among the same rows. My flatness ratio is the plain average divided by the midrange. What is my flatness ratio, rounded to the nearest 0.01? 0.92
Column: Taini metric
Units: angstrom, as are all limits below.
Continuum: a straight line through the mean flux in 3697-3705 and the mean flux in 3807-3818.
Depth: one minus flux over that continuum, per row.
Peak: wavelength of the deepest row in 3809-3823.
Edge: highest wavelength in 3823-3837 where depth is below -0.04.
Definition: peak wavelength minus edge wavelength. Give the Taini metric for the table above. -14.1 angstrom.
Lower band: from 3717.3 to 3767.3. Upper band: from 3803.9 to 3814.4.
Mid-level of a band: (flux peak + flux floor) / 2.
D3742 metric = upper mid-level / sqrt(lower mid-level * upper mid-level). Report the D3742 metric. 0.97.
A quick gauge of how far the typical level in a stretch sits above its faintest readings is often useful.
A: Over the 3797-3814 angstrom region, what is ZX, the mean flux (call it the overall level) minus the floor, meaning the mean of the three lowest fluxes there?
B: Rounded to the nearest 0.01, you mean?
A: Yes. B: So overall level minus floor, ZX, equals 0.28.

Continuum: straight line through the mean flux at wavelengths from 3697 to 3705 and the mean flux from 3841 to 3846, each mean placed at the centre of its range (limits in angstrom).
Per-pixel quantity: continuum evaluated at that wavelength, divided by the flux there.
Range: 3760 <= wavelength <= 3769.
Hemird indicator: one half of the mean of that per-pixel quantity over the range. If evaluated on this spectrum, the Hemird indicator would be 0.51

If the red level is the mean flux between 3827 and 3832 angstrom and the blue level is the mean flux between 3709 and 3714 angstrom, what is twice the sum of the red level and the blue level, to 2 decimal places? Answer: 5.80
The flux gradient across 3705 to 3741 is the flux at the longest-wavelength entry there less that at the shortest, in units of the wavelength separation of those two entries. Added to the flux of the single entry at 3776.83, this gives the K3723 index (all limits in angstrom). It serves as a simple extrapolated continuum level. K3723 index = 1.36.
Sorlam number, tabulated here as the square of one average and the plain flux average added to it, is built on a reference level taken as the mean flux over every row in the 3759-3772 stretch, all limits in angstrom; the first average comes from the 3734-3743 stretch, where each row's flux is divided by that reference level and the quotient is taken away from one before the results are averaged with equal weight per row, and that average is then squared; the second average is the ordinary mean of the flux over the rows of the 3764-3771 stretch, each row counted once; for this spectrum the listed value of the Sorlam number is 1.38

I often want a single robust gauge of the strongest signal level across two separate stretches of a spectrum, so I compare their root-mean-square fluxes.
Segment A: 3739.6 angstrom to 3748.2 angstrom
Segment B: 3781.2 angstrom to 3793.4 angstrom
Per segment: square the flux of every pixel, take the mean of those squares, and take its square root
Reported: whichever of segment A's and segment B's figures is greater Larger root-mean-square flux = 1.50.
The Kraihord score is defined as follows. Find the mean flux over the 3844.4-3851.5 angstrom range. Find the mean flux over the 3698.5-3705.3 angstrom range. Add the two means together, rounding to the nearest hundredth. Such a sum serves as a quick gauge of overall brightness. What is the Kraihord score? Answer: 3.16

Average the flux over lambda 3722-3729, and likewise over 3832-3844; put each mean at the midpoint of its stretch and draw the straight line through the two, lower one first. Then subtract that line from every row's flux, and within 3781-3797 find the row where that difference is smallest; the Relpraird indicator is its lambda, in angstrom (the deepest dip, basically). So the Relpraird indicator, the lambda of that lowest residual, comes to 3796.01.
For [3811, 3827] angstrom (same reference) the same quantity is 3820.57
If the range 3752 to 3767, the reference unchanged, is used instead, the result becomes 3761.21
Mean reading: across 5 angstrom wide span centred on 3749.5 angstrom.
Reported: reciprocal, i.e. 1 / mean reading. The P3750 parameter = 0.67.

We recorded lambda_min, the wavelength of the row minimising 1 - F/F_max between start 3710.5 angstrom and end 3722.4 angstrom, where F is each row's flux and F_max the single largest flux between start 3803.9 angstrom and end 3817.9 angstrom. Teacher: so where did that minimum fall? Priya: 3718.16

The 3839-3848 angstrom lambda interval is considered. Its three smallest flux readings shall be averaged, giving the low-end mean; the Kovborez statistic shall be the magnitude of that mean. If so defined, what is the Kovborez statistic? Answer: 1.24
